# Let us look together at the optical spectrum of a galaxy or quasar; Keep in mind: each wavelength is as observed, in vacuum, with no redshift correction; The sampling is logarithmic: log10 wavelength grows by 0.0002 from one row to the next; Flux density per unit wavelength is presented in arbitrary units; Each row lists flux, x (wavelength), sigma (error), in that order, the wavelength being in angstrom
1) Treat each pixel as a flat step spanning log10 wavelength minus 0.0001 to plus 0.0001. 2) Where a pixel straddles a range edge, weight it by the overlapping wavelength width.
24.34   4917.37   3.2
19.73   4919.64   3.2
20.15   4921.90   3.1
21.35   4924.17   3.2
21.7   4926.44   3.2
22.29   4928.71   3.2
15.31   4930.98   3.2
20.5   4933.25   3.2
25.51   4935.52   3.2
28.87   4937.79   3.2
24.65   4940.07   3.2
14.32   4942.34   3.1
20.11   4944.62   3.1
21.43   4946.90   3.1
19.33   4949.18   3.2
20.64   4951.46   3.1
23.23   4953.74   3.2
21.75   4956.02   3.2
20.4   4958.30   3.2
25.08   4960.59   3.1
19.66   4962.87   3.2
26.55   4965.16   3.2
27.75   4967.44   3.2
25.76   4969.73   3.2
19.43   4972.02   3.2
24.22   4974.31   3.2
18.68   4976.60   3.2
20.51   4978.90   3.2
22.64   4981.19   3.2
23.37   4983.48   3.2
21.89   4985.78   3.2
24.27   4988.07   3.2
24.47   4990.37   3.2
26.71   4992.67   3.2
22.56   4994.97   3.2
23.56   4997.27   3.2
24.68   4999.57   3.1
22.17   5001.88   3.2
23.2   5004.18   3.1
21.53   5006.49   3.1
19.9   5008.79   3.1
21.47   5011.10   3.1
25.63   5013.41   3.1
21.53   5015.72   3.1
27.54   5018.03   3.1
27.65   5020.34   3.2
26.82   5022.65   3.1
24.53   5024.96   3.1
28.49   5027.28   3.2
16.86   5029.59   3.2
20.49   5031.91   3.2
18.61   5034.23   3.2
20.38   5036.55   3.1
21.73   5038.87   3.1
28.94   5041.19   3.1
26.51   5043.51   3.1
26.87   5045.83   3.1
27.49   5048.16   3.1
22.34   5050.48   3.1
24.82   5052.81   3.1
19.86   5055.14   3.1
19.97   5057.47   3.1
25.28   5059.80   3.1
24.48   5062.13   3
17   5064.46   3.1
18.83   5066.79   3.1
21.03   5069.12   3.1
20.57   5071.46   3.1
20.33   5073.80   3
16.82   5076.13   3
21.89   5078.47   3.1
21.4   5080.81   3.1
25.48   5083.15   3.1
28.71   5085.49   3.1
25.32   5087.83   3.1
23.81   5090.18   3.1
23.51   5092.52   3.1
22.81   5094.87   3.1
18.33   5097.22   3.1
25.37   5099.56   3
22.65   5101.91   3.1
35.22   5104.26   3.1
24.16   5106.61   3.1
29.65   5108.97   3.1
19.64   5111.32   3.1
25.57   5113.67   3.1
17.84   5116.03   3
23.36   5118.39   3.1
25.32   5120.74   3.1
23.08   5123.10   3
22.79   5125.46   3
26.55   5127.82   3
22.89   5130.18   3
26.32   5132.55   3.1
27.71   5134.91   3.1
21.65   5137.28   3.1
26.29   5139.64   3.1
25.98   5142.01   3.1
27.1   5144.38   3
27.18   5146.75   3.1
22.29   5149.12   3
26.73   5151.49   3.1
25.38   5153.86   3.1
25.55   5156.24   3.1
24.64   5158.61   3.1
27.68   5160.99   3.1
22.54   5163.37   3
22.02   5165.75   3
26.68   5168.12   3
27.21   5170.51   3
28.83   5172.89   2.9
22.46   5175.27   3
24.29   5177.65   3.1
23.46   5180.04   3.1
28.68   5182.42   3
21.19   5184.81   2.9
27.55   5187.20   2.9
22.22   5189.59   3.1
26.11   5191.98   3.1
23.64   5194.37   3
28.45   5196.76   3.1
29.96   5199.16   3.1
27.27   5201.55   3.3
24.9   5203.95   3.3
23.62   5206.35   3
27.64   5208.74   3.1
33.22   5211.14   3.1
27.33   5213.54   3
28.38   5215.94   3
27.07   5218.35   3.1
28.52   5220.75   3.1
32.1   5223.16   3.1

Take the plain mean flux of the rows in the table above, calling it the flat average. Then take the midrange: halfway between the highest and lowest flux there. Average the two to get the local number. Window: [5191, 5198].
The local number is 26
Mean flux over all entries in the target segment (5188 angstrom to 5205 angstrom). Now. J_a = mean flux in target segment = 26.1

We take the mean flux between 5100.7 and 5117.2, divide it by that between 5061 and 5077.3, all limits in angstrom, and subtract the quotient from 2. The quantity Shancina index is 0.74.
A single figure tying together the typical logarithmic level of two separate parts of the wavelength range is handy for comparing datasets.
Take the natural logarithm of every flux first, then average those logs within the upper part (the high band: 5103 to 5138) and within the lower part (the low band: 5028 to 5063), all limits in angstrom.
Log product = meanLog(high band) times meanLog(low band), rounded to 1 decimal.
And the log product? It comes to 10.0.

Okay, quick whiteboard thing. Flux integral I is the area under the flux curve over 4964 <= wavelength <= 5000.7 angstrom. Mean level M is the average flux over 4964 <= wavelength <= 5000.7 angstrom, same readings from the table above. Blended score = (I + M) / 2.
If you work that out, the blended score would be 444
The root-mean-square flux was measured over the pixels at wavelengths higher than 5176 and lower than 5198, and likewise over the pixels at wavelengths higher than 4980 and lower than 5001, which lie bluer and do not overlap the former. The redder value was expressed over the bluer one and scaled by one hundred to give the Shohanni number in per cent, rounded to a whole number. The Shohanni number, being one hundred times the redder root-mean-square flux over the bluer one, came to 106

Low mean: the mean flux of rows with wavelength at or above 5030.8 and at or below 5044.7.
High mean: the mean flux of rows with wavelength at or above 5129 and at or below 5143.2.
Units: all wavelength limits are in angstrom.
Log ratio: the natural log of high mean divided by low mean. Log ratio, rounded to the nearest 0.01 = 0.10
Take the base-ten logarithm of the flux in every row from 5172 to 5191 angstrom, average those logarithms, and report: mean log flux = 1.39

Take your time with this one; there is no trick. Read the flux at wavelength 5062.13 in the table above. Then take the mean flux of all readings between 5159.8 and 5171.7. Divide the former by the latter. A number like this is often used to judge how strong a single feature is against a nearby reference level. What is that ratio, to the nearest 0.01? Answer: 0.97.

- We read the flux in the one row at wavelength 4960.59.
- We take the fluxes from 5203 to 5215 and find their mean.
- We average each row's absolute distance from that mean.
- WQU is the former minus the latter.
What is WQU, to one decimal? 22.6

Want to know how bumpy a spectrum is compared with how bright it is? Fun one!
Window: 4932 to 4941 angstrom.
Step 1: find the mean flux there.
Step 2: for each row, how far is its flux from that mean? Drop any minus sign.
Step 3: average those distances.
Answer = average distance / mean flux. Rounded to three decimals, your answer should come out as 0.093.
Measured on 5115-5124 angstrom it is 0.102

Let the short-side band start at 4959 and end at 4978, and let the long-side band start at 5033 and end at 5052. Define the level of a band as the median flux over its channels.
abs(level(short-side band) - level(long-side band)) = 0.2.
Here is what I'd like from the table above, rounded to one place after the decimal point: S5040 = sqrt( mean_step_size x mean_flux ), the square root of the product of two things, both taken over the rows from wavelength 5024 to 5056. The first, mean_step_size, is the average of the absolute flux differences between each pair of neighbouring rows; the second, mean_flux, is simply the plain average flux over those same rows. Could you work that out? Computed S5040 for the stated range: 9.2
